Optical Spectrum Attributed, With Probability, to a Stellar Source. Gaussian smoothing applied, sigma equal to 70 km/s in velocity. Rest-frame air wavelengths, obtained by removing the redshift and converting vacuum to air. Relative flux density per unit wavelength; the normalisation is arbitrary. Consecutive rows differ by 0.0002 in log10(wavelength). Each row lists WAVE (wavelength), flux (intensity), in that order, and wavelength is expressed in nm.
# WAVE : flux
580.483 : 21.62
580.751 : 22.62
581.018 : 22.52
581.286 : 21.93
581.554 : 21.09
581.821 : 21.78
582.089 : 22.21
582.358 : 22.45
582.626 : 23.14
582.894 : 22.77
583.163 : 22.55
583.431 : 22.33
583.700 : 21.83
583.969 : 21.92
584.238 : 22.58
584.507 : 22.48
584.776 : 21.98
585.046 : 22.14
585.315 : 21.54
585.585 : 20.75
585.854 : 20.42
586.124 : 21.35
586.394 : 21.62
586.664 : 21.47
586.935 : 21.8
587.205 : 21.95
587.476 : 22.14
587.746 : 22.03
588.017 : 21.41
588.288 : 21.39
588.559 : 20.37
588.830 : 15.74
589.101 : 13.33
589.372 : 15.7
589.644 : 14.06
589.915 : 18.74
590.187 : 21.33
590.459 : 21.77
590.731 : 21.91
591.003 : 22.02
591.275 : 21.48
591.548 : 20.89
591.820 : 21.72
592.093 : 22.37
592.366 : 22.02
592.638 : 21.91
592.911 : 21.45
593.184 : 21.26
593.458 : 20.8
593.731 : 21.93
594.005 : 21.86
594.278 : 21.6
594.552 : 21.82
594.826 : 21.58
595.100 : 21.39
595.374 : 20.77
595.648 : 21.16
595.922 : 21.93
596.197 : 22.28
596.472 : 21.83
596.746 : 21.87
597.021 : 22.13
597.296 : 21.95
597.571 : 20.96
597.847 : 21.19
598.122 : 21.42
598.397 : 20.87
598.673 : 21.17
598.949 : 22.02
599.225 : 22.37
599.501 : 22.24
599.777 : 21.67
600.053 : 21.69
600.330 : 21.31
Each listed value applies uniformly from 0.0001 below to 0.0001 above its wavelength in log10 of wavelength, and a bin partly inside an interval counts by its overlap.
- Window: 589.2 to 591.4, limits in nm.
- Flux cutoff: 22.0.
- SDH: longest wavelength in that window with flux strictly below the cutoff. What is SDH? 591.275 nm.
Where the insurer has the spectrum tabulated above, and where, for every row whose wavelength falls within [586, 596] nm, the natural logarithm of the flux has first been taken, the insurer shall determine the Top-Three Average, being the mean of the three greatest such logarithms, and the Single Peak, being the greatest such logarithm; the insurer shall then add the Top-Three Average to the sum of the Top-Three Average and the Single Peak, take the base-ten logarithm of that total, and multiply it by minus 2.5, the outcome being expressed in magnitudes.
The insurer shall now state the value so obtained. -2.422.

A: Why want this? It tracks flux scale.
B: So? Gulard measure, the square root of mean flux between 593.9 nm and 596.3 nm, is 4.65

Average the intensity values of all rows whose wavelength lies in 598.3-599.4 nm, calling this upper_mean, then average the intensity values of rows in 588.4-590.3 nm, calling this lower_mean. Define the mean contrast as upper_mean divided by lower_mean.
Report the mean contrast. 1.3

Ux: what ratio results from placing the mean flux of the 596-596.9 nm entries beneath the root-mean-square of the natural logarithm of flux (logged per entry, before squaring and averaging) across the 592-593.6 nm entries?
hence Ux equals 0.140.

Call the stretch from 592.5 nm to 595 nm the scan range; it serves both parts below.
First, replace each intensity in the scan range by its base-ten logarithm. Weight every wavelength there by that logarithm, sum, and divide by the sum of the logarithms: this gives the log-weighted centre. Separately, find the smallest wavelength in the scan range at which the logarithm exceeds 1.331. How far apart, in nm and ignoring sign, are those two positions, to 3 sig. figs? 1.09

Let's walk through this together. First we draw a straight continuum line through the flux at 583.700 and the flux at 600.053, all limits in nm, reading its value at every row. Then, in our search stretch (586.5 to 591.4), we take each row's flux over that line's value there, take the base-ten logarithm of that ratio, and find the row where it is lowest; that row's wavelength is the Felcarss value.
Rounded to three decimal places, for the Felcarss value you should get 589.101 nm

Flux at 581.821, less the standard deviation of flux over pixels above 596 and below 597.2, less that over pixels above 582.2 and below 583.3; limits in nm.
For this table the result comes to 21.3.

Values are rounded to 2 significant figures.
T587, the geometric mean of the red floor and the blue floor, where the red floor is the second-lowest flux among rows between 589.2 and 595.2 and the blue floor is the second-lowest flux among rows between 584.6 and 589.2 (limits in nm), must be 16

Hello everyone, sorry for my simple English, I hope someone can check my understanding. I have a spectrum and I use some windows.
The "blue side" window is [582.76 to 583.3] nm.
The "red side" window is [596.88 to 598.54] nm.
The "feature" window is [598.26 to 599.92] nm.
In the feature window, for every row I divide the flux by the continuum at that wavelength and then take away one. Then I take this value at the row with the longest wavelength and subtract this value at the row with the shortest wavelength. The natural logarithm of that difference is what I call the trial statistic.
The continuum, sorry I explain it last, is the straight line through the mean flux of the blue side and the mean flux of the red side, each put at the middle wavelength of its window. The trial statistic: -3.1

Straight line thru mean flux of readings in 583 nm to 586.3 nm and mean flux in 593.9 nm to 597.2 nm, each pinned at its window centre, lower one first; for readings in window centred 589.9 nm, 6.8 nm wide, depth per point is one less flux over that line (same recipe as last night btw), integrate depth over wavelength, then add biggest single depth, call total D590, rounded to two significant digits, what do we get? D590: 0.81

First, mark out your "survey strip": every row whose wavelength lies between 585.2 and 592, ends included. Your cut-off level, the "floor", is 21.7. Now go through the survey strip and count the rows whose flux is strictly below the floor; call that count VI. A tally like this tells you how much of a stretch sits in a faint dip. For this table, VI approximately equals 17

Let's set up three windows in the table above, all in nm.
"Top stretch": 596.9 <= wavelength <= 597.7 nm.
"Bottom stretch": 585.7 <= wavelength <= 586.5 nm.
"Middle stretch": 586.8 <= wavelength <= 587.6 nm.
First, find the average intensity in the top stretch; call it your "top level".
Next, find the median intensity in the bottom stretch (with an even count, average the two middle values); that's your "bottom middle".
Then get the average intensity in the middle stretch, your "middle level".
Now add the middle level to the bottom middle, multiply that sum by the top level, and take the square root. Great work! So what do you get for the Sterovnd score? 30.6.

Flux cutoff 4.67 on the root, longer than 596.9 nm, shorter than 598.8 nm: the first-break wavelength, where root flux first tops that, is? 597.021 nm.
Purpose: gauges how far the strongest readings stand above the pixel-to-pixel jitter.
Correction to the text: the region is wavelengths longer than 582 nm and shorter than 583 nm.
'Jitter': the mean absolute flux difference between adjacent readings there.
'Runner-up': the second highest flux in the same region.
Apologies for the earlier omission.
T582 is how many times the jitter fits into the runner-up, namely 53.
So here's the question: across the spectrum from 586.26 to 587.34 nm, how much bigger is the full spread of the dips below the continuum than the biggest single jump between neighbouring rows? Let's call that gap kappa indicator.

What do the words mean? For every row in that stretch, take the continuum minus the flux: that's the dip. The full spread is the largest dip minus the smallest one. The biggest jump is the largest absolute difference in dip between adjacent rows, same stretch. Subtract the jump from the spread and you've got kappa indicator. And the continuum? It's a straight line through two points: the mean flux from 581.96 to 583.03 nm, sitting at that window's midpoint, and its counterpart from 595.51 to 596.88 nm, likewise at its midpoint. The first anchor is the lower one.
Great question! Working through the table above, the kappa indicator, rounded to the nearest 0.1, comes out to 0.2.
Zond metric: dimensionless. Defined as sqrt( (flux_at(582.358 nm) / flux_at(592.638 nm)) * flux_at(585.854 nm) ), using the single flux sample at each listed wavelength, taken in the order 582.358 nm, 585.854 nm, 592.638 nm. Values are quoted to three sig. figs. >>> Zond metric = 4.57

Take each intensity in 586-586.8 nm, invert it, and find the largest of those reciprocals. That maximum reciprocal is 0.0468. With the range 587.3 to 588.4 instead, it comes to 0.0468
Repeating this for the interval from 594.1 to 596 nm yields 0.0481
